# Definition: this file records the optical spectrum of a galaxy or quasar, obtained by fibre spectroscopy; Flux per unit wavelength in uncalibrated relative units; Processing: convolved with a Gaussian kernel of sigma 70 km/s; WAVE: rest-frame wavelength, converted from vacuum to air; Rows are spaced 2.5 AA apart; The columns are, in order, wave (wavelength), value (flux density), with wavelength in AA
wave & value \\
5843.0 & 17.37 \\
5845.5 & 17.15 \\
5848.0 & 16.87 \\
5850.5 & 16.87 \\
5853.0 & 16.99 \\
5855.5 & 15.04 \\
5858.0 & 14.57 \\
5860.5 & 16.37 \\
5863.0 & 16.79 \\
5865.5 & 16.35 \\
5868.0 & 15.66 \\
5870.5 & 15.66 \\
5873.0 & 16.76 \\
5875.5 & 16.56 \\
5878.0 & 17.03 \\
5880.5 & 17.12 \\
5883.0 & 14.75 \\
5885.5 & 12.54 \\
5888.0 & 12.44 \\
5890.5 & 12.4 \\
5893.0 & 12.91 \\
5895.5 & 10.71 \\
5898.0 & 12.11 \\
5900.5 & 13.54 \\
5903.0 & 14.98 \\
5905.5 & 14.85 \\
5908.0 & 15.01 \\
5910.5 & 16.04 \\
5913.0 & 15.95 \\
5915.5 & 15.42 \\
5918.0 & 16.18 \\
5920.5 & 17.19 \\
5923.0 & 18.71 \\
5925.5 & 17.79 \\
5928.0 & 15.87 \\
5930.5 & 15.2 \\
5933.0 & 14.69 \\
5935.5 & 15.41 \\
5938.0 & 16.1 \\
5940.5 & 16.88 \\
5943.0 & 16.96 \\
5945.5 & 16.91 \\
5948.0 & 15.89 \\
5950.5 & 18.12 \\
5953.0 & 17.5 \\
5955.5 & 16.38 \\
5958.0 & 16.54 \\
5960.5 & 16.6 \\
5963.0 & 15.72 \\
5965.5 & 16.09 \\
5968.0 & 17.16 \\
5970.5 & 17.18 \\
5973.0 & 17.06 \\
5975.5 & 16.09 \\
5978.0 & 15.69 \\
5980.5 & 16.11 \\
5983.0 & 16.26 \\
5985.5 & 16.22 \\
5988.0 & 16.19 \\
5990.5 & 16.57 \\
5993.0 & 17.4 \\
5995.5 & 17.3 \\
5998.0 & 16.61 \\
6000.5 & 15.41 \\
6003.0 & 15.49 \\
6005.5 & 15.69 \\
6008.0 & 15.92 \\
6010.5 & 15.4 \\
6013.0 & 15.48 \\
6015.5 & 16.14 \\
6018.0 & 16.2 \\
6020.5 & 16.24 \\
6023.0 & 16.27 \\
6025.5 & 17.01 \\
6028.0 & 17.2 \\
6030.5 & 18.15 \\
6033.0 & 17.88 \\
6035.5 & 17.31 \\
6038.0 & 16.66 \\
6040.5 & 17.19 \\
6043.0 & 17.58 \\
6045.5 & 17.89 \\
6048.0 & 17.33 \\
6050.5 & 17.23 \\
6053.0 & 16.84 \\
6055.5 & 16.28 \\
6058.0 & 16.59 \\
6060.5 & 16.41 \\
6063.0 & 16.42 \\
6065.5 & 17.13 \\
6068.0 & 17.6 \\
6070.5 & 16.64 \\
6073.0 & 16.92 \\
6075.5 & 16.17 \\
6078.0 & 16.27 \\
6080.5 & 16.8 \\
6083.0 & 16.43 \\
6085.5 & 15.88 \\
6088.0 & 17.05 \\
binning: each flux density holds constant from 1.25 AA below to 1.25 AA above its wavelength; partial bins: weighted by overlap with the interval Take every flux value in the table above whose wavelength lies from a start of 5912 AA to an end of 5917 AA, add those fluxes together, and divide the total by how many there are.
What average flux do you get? 15.7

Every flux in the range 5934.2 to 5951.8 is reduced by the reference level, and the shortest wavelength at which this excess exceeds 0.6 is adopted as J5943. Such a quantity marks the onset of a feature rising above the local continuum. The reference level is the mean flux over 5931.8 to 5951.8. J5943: 5950.5 AA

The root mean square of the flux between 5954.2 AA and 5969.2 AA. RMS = 16.42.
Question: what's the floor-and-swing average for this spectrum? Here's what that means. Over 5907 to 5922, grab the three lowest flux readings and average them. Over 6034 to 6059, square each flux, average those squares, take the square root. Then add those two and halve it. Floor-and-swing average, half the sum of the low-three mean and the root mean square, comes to 16.3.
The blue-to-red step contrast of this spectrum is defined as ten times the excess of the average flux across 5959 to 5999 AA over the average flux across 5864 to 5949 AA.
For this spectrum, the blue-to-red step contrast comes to 11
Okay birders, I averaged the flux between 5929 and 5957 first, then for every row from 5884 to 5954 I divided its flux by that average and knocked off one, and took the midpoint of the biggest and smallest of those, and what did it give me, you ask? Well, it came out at -0.101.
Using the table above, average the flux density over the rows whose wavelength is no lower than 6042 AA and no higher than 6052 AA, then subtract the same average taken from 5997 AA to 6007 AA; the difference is 1.71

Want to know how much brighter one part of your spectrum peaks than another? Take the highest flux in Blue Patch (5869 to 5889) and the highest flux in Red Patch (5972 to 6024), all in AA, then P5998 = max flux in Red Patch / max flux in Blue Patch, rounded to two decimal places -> 1.02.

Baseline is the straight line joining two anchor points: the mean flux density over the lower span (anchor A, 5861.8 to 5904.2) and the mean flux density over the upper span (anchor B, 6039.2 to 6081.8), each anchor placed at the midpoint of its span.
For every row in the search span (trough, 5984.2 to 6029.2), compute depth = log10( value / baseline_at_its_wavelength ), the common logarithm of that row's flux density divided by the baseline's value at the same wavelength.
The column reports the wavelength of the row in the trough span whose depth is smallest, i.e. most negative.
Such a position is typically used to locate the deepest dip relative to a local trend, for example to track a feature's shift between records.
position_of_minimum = 6010.5 AA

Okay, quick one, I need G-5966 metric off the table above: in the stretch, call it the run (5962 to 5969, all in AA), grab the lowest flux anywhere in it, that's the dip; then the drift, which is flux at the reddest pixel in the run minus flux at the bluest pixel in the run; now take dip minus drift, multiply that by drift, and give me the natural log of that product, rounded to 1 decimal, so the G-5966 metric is 3.0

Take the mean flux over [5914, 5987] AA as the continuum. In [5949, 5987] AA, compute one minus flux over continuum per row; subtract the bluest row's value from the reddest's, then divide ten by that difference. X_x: 87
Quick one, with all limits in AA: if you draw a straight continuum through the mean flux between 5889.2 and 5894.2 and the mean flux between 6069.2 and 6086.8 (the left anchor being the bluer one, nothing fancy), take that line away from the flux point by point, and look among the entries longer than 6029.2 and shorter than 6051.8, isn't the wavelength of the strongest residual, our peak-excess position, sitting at 6030.5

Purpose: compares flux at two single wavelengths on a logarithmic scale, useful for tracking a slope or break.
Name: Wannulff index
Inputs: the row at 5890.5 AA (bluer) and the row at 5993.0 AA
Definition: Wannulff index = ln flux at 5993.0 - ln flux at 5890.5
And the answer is 0.34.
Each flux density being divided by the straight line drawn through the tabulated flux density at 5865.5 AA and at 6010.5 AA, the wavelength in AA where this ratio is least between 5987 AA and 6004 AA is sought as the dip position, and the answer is 6000.5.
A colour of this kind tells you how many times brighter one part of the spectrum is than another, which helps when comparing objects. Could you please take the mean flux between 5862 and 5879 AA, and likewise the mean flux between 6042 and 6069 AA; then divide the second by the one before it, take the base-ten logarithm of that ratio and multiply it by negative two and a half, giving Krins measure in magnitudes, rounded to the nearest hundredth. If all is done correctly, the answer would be -0.04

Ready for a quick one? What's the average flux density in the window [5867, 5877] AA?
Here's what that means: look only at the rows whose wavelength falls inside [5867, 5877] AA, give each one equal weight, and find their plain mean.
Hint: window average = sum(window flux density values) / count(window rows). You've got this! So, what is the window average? 16.2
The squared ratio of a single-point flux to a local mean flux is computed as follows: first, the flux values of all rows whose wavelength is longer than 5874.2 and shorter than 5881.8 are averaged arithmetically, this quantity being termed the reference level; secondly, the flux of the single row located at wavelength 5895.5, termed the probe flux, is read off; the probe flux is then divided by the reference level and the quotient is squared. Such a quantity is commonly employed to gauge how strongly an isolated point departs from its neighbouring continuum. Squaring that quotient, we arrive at 0.40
